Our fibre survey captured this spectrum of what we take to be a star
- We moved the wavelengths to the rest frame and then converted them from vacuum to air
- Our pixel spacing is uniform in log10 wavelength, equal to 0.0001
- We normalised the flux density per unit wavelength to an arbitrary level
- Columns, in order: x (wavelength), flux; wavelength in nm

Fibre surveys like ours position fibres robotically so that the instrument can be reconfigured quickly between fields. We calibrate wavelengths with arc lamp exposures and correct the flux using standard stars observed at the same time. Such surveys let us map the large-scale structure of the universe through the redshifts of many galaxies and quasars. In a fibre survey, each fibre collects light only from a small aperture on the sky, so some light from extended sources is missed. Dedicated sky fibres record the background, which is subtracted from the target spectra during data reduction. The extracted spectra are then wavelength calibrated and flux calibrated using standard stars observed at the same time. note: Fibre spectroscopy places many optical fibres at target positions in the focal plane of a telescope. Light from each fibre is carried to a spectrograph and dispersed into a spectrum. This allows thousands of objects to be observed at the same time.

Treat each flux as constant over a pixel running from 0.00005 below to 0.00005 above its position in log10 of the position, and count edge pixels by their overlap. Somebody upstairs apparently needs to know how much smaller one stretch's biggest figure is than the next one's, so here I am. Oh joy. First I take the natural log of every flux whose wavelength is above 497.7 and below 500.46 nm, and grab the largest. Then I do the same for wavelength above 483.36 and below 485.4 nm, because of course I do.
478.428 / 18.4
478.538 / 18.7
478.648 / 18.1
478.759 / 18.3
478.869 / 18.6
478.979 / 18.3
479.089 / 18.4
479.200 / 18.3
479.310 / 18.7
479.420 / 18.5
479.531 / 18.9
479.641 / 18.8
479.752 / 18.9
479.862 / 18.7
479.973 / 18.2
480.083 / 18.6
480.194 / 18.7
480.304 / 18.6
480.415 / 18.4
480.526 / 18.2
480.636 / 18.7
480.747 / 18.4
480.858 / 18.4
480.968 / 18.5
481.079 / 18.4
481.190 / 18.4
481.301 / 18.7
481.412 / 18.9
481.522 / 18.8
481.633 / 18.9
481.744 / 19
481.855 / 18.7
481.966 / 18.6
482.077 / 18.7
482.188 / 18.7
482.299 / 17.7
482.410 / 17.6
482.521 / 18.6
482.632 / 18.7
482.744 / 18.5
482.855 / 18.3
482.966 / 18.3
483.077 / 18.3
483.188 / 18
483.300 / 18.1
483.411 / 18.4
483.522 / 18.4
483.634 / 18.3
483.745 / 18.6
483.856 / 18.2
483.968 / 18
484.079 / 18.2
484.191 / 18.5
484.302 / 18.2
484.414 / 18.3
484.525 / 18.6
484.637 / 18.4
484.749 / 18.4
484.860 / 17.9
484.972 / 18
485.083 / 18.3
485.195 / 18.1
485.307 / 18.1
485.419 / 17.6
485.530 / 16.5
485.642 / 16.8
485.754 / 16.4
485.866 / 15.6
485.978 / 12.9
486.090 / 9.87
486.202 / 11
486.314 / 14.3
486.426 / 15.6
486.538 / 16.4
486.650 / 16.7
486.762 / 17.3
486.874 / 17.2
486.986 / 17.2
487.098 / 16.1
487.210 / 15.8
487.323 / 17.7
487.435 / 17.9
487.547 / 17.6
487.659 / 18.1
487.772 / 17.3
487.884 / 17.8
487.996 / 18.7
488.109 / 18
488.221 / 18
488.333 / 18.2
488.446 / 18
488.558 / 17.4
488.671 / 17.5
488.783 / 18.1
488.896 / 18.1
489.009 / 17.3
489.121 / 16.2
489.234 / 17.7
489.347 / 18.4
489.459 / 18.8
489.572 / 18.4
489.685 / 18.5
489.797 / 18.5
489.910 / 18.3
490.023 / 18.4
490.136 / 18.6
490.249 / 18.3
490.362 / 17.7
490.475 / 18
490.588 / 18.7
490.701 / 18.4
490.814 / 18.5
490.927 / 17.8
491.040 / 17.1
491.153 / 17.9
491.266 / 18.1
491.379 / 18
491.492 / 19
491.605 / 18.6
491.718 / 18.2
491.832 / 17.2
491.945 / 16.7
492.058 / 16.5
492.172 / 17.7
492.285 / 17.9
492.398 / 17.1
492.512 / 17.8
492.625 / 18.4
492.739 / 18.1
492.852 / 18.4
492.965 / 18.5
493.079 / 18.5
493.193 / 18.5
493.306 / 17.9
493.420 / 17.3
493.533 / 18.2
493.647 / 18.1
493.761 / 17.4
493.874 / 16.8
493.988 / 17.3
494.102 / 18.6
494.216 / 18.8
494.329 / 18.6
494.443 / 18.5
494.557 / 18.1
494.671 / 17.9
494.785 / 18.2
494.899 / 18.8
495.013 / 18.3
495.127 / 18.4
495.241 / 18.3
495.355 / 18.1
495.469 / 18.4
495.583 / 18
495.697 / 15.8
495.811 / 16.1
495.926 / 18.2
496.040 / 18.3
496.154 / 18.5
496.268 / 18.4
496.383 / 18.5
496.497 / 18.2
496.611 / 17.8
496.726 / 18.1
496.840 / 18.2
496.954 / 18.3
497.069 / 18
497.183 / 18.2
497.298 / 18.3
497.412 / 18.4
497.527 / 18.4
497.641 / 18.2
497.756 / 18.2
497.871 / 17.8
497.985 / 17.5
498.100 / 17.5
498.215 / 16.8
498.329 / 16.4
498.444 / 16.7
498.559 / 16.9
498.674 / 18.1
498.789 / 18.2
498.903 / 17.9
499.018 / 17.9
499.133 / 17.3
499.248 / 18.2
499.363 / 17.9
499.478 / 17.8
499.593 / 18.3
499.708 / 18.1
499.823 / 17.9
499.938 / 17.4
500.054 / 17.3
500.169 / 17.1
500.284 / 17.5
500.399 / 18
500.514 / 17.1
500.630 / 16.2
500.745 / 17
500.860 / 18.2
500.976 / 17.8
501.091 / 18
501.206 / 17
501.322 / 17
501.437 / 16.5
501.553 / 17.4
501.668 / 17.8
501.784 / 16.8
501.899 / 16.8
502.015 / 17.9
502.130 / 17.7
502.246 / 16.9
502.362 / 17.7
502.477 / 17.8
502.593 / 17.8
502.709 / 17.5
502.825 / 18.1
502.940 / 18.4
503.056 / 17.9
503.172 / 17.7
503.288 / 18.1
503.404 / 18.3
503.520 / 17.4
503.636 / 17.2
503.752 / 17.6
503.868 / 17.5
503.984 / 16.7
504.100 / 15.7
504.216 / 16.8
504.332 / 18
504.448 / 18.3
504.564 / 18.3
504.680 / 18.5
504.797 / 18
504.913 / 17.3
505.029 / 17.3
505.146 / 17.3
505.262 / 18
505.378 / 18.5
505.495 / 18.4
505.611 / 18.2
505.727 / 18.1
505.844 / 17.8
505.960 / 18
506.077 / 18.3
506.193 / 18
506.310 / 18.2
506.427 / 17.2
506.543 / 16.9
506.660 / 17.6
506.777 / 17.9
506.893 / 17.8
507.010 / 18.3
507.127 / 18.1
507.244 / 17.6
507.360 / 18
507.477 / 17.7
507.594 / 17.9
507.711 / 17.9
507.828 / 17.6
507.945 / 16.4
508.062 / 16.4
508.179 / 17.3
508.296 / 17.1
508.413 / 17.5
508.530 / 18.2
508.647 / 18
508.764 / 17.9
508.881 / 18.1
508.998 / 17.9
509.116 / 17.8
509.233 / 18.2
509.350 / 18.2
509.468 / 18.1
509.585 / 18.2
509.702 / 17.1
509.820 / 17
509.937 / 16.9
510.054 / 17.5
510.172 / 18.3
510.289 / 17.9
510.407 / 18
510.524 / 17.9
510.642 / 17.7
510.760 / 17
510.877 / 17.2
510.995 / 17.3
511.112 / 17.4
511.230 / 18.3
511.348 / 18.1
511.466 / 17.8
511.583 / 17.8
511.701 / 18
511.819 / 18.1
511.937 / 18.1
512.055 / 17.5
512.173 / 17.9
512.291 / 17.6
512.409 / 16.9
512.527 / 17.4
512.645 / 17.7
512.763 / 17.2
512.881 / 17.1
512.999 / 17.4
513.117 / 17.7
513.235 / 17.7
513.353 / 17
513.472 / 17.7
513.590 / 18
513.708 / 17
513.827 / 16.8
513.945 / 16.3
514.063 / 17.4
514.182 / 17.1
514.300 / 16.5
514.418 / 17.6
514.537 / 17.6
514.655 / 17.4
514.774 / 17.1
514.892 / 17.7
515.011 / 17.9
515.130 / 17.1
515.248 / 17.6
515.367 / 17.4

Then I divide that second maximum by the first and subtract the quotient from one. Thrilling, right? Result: -0.006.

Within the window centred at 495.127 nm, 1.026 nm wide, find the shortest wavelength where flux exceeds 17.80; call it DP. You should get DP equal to 494.671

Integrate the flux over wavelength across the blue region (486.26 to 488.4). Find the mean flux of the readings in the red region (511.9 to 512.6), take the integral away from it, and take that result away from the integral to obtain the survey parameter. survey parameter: 56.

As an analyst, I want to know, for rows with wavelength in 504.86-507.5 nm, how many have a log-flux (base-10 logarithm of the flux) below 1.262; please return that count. 19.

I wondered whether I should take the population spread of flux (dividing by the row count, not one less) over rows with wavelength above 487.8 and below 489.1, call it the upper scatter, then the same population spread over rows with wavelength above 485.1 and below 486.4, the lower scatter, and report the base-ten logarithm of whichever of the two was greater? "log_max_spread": 0.43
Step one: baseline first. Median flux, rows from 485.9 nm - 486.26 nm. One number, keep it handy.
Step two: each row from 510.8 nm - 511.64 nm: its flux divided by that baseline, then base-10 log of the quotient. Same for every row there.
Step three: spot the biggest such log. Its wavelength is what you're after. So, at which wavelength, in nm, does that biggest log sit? 511.230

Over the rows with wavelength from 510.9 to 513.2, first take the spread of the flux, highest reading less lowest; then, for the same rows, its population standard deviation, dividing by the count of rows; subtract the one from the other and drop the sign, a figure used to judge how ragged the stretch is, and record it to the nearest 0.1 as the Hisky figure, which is 1.0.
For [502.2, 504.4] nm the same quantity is 2.1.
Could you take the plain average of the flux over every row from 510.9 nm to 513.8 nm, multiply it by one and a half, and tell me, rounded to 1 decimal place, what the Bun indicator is 26.4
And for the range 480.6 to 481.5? 27.8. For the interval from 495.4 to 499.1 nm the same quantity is 26.7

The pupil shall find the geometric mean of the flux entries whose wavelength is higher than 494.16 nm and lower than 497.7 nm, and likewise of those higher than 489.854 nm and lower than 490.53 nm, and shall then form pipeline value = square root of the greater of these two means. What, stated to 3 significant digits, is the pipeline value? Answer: 4.27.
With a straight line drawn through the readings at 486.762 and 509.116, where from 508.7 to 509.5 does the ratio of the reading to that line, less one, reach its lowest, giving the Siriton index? 509.116 nm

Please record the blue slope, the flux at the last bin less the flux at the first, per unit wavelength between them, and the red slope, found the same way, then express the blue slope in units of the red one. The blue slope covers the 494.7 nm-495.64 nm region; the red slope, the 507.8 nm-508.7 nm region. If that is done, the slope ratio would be -0.5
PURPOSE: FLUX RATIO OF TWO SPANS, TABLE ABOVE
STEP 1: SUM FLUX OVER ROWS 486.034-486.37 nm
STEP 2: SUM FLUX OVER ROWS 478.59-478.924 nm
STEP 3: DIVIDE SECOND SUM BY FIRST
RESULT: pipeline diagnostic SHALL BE 1.6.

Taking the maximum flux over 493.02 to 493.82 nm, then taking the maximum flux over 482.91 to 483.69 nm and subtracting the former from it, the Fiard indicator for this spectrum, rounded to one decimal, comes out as -0.1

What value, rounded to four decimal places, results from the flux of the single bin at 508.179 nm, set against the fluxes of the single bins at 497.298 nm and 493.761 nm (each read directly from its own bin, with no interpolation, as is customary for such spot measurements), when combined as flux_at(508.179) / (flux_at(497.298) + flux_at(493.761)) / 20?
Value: 0.0242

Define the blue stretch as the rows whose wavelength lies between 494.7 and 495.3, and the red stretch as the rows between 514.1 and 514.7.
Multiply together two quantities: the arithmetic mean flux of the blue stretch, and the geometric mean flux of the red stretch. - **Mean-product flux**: 317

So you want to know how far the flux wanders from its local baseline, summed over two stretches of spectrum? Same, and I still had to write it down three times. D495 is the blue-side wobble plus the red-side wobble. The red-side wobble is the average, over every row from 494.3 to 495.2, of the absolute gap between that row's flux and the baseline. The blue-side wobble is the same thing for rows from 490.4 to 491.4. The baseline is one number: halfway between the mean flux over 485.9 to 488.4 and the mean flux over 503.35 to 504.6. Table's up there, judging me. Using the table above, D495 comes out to 2.62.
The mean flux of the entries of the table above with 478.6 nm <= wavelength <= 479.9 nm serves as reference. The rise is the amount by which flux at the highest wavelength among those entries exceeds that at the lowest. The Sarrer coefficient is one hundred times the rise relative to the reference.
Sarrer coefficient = 3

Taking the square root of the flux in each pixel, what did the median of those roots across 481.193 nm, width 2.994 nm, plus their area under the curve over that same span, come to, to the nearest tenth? 17.2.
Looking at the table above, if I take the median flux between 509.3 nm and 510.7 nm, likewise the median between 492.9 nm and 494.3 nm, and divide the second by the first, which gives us 1.014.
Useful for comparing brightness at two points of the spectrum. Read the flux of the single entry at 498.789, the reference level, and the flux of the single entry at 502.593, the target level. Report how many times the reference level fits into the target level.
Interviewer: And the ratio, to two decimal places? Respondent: 0.98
